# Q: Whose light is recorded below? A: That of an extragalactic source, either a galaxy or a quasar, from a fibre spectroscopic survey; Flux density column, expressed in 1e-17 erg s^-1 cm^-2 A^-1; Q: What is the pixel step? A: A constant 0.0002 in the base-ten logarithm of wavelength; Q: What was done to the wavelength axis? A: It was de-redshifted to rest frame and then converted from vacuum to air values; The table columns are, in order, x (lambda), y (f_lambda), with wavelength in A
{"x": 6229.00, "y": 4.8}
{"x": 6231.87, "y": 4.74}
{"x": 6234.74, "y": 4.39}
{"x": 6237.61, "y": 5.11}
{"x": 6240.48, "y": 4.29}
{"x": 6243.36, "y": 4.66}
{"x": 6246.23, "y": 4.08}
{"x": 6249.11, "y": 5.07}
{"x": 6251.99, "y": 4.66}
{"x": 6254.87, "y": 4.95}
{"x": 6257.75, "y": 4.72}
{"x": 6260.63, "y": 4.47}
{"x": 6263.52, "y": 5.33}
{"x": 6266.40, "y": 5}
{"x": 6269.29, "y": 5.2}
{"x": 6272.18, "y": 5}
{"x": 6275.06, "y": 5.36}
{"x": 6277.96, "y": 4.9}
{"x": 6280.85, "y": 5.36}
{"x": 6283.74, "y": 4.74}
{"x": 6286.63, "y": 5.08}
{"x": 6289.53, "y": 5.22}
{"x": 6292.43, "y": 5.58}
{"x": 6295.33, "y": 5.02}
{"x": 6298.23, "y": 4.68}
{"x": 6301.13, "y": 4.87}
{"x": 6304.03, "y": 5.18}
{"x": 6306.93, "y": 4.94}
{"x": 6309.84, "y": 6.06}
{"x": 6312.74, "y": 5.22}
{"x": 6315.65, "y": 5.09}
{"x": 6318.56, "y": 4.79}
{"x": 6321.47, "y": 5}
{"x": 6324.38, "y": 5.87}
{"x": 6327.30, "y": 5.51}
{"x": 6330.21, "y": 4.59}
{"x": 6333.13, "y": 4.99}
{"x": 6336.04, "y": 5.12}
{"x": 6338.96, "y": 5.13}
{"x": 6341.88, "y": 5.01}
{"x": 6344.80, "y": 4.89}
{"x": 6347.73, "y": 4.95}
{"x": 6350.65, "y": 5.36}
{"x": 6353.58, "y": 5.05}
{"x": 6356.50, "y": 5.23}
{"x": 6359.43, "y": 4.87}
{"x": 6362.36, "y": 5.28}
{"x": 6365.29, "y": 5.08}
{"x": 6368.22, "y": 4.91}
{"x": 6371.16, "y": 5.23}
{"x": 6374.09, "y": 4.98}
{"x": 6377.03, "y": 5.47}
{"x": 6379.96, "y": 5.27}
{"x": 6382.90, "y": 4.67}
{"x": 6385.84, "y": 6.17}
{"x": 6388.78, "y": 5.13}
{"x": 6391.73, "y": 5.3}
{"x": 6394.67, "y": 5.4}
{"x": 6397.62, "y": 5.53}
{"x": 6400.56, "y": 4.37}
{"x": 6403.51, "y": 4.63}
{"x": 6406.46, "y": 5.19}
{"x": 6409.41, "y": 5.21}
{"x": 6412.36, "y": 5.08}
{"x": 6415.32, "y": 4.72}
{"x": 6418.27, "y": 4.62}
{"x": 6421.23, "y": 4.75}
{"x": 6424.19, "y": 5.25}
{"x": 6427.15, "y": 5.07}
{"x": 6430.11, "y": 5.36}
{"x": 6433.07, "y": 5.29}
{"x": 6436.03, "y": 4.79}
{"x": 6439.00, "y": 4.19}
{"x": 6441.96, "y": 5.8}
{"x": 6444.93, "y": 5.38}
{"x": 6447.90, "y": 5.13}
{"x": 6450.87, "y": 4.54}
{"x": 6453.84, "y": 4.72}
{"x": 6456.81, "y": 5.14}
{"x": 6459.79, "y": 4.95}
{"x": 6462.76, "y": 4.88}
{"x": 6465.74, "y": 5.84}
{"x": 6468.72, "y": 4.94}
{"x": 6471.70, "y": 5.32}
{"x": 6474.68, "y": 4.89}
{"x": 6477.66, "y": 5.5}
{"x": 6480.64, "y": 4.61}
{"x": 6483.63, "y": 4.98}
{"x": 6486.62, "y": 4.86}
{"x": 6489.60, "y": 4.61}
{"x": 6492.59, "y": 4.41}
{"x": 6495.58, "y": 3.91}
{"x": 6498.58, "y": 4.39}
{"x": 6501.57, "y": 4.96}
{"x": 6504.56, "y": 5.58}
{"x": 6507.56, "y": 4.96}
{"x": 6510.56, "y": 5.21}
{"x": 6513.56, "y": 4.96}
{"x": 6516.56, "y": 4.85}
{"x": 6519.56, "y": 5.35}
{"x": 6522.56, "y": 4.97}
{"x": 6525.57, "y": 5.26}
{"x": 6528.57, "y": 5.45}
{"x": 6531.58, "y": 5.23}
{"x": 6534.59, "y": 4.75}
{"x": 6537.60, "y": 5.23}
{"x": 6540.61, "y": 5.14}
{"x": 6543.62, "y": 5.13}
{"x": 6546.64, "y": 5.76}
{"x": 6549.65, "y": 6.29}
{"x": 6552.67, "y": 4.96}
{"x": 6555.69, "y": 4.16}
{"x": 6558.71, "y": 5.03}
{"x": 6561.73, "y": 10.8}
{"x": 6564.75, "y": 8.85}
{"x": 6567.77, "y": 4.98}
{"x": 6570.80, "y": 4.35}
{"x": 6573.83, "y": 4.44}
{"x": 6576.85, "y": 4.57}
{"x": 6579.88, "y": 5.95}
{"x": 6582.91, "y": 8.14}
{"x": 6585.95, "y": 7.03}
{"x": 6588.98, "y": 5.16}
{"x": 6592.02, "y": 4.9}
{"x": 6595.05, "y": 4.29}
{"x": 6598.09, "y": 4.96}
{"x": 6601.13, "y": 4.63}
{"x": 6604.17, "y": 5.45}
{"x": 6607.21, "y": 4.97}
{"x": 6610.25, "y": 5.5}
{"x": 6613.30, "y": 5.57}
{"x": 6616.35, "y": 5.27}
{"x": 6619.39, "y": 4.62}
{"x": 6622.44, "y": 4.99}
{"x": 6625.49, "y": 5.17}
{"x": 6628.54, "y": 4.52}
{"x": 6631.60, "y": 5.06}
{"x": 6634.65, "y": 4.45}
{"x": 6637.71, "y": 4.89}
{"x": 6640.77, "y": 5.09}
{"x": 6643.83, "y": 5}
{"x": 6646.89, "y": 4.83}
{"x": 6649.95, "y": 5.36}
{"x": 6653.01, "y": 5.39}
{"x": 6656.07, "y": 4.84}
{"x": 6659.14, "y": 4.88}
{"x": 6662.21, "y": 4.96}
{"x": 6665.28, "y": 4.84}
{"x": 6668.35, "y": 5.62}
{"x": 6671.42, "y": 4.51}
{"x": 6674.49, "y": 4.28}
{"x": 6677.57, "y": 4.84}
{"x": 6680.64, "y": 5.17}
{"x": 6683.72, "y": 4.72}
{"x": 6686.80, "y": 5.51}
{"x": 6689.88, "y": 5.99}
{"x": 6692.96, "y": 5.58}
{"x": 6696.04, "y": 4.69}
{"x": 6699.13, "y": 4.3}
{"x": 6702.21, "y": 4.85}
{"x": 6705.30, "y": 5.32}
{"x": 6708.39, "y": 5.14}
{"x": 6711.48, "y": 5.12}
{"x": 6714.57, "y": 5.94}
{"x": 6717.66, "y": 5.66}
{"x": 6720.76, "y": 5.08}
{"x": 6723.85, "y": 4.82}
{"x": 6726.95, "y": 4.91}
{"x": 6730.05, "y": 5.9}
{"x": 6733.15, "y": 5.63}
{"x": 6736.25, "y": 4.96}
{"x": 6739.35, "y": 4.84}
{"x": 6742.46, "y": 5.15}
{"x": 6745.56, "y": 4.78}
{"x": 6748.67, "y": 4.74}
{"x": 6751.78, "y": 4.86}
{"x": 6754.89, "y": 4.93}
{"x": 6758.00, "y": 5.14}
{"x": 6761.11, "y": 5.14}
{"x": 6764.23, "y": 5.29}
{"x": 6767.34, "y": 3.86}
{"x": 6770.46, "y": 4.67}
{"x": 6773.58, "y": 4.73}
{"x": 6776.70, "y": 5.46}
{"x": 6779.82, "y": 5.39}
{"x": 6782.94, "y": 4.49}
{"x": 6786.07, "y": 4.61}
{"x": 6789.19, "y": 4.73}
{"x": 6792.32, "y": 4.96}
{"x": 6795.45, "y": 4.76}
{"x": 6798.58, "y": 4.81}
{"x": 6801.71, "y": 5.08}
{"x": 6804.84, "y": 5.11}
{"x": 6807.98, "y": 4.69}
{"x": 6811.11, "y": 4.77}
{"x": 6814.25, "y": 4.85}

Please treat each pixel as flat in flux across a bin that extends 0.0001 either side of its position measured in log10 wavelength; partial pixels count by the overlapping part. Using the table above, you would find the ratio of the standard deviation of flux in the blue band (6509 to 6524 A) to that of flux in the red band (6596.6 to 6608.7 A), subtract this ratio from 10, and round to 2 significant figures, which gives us 9.4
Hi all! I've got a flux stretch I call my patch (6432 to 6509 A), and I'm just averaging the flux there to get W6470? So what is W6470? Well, 4.94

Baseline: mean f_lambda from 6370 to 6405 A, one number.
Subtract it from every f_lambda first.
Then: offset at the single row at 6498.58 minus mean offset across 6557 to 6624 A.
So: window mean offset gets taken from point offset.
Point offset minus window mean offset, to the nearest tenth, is -1.3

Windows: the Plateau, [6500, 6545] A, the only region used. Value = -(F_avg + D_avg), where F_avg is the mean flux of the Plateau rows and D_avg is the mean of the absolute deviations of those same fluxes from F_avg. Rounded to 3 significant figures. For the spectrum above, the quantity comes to -5.32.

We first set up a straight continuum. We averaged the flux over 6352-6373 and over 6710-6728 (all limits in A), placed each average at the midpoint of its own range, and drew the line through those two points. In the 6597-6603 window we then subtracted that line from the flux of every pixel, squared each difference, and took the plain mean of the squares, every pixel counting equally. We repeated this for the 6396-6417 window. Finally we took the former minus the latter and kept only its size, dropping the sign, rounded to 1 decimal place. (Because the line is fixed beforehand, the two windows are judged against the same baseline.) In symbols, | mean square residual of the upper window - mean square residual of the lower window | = 0.0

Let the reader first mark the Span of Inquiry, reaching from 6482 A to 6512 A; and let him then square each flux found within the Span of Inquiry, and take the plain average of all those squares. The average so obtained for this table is 23.1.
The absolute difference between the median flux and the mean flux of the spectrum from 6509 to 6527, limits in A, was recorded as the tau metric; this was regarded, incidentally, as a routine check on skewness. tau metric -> 0.01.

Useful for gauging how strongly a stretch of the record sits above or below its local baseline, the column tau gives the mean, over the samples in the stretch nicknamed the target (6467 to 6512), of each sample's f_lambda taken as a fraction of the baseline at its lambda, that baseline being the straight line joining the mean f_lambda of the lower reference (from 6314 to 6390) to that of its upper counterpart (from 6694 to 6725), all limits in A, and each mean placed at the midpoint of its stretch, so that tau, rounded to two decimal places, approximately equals 0.95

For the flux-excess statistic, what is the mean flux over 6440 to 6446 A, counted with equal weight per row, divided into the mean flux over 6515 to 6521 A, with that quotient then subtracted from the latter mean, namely 4.2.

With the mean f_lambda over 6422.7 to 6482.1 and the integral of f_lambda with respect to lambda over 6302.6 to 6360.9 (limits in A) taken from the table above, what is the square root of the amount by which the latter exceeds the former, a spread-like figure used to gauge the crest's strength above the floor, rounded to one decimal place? 17.2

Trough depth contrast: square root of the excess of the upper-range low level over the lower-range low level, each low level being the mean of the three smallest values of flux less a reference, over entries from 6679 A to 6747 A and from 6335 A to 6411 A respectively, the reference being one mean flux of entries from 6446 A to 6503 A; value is 0.12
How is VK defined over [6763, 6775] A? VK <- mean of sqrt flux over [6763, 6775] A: 2.15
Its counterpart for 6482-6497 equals 2.13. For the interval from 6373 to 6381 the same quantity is 2.29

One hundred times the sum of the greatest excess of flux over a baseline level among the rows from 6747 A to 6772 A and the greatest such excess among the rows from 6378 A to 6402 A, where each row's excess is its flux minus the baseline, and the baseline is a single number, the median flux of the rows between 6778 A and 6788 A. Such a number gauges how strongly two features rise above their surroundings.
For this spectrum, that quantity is 224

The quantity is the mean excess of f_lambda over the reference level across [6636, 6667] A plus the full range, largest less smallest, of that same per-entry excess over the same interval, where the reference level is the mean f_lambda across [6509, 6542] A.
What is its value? 0.44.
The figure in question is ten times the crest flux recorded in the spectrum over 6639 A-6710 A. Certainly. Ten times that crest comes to 60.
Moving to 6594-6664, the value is 56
